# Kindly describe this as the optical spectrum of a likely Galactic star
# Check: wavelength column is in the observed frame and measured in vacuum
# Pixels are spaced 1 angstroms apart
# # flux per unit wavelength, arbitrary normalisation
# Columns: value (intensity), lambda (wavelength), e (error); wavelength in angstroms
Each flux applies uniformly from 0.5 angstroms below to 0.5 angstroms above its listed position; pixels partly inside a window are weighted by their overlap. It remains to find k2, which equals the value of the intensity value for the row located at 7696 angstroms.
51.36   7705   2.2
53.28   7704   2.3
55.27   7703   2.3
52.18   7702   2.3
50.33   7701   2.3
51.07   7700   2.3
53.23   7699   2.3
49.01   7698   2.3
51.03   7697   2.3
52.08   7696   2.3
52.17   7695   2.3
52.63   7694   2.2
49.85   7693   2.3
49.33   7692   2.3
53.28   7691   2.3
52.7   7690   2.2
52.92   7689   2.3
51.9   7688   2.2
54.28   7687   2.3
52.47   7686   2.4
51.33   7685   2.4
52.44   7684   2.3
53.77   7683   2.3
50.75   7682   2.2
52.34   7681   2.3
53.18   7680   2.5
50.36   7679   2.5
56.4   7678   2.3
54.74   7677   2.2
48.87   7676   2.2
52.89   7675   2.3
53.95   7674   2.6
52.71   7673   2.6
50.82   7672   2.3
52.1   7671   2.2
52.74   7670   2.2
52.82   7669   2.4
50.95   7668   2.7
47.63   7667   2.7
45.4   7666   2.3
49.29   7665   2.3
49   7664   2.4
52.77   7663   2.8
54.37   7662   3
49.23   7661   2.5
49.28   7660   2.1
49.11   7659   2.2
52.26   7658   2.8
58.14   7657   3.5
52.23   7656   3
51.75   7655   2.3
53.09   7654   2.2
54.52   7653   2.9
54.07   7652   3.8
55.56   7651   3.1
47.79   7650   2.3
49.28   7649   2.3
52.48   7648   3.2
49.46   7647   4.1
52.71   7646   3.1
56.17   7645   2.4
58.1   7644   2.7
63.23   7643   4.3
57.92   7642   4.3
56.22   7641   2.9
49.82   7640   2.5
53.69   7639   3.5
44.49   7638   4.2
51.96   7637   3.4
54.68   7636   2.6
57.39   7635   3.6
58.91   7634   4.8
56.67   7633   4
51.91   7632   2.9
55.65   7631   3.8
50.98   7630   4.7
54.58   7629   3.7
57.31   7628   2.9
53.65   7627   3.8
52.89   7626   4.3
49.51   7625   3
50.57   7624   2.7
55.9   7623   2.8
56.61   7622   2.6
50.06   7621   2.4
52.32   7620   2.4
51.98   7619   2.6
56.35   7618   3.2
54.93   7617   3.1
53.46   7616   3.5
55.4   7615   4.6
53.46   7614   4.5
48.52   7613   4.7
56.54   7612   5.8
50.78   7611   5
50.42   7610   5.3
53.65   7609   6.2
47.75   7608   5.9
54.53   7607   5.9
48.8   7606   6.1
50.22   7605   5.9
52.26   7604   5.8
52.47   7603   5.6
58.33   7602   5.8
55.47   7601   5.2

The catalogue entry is 52.08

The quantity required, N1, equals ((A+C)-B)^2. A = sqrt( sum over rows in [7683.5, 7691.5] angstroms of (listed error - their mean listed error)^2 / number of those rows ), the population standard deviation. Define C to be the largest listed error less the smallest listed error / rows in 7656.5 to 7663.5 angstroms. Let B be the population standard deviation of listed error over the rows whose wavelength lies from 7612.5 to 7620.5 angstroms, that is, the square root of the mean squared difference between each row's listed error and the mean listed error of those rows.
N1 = 0.4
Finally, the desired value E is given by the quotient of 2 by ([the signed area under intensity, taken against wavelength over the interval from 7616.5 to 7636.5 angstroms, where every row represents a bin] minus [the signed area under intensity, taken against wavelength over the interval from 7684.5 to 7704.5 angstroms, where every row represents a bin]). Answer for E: 0.05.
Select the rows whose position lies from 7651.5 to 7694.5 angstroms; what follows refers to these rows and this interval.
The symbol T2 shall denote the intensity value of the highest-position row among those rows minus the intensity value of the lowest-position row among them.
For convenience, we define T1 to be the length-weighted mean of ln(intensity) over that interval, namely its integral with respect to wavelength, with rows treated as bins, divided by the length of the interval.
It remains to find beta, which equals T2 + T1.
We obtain 2.5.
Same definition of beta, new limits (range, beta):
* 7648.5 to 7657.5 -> 12.8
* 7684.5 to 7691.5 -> 5.9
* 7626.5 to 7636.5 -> 5.0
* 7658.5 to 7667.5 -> 2.4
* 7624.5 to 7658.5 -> 6.7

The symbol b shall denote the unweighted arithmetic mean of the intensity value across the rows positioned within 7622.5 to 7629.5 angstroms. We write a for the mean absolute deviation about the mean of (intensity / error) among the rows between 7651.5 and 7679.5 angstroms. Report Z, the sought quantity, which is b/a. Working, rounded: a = 2.2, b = 53.5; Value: 24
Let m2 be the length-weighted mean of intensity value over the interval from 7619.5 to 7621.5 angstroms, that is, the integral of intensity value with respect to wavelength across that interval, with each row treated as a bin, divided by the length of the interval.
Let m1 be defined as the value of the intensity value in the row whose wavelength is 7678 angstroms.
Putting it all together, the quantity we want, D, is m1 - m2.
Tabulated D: 5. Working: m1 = 56.4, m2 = 51.2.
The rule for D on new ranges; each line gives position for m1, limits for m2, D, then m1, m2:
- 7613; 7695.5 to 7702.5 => -3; 48.52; 51.3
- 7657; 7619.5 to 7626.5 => 6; 58.14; 52.6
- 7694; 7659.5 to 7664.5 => 2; 52.63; 50.9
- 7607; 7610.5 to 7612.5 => 1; 54.53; 53.7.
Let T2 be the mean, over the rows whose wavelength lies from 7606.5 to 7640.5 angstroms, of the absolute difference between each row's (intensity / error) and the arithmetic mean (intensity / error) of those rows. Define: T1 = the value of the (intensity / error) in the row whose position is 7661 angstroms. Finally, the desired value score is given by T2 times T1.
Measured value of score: 71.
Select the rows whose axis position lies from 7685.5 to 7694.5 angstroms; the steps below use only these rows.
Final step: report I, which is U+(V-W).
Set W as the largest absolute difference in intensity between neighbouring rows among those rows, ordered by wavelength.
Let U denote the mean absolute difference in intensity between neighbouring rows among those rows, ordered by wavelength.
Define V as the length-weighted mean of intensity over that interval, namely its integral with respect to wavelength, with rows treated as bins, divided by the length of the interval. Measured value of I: 49.9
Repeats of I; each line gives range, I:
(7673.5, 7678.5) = 50.7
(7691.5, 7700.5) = 48.6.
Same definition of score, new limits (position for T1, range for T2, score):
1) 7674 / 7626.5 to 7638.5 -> 50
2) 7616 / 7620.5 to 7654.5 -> 48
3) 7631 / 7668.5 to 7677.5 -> 17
